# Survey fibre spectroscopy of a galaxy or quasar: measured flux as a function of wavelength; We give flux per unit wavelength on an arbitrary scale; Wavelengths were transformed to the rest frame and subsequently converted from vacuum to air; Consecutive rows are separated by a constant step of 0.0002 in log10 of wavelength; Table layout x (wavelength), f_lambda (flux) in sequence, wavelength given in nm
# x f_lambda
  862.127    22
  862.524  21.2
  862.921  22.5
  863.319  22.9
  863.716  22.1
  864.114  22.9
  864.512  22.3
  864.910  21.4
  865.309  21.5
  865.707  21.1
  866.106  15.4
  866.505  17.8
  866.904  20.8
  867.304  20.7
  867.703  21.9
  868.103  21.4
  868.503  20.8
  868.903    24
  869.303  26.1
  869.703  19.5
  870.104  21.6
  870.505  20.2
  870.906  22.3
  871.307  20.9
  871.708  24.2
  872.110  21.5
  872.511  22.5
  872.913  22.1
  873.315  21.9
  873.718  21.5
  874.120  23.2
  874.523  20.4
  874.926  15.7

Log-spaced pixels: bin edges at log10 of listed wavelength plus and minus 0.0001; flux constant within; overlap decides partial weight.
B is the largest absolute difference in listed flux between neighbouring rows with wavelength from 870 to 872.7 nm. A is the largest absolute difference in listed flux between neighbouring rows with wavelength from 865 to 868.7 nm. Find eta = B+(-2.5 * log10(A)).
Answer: 1.4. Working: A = 5.7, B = 3.30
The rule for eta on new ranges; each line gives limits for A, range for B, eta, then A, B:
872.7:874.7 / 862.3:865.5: 0.2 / 2.8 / 1.30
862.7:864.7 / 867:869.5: 3.4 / 0.8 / 3.20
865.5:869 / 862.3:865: -0.6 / 5.7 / 1.30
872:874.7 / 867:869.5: 2.1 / 2.8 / 3.20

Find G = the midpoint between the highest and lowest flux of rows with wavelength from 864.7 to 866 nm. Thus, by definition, 21.3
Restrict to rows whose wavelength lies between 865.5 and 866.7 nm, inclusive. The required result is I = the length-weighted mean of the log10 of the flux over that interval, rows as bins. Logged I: 1.25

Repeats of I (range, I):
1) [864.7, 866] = 1.32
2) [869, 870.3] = 1.35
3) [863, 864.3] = 1.35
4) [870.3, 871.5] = 1.32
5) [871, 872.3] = 1.35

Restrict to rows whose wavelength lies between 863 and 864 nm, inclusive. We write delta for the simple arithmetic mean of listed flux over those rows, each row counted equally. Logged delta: 22.5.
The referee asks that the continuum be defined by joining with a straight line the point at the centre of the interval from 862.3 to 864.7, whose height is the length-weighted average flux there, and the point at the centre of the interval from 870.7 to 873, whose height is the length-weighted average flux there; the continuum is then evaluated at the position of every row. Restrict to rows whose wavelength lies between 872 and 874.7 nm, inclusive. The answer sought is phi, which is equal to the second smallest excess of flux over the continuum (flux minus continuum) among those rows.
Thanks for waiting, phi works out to -0.8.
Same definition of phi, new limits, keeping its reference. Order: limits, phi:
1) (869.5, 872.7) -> -2.1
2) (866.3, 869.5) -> -1.6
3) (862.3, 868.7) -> -4.5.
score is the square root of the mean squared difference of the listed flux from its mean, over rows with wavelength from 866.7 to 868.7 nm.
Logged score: 0.5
